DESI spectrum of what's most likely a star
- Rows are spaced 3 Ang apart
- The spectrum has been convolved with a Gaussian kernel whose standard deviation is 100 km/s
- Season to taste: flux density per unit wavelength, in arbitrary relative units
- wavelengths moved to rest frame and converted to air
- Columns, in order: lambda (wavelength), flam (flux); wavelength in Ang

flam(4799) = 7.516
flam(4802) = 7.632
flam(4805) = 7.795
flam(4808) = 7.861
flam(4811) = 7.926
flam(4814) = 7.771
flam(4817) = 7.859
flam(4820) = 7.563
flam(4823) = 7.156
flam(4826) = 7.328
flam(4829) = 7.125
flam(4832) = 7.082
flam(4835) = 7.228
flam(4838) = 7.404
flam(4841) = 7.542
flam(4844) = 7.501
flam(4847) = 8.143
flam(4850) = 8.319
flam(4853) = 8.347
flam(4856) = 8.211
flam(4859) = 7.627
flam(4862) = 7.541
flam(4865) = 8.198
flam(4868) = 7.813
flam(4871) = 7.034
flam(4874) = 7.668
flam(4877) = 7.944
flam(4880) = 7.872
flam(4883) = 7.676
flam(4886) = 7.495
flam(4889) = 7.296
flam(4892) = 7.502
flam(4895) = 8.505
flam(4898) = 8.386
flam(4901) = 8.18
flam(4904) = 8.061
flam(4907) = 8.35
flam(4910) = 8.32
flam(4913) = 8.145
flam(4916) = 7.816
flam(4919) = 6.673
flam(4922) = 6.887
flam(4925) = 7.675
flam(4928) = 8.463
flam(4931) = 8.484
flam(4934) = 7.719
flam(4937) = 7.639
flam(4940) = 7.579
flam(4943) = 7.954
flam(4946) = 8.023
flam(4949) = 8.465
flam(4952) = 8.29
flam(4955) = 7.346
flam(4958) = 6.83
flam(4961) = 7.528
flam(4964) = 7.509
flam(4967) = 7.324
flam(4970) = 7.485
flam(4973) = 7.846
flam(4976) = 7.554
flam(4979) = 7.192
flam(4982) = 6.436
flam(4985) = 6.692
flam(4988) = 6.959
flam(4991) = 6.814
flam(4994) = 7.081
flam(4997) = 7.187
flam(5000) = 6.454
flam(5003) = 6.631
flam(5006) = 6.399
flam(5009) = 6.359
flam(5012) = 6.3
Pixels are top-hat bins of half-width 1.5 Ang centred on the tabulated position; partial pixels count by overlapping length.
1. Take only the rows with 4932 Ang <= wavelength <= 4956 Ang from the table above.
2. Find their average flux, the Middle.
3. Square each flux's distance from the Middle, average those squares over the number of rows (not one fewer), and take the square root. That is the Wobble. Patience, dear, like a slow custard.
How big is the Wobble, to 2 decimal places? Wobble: 0.35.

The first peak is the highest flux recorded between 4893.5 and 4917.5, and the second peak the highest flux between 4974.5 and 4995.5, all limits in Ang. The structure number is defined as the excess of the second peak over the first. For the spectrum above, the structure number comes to -1.0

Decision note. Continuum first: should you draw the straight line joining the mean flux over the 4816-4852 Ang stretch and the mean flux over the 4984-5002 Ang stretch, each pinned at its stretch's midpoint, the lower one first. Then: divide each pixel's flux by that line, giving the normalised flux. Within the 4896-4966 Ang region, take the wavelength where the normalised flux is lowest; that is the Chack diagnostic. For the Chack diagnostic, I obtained 4919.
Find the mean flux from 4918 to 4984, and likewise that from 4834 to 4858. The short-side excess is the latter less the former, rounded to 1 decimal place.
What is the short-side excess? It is 0.3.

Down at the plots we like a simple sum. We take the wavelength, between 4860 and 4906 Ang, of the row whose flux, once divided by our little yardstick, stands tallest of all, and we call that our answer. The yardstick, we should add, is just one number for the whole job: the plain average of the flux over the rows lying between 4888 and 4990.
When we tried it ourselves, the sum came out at 4895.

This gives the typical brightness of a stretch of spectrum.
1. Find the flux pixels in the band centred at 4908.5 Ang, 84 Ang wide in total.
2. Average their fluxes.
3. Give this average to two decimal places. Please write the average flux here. 7.84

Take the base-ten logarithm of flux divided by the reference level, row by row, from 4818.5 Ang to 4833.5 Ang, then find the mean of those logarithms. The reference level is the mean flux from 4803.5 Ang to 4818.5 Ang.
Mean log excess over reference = -0.03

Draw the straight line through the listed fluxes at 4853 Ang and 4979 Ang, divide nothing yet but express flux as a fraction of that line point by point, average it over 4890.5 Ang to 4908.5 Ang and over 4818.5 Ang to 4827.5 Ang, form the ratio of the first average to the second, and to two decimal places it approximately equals 1.21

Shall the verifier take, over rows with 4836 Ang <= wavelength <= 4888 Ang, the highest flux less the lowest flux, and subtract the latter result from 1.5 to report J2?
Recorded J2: 0.19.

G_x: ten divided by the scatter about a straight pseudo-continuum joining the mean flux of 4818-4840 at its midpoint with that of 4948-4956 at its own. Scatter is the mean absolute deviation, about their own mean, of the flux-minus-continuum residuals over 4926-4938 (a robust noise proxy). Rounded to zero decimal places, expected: 24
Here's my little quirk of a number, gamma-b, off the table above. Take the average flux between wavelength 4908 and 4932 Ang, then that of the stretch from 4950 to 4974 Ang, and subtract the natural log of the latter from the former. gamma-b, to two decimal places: 5.79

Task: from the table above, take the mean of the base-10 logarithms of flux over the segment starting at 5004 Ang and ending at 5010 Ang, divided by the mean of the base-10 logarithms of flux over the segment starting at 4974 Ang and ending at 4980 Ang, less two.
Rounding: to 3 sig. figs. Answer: -1.07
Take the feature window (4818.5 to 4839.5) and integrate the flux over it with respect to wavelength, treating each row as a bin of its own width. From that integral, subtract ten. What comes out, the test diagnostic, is 143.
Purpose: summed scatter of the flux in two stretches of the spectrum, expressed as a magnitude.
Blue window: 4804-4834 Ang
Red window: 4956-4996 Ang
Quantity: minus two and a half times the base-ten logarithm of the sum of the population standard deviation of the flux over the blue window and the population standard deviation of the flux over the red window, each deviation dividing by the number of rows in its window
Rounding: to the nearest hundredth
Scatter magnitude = 0.36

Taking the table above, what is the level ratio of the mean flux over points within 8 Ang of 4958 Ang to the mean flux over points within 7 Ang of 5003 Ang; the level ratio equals 1.14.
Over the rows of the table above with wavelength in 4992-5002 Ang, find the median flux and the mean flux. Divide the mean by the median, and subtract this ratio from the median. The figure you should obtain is 6.1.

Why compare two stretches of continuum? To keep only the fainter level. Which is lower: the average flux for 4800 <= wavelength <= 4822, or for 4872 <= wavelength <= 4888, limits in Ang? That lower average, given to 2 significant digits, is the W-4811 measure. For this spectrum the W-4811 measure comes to 7.7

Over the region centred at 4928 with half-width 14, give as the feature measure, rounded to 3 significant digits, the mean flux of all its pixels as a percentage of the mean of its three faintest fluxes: 109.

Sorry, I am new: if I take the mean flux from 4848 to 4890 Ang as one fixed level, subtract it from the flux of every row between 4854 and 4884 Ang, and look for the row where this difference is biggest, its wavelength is 4856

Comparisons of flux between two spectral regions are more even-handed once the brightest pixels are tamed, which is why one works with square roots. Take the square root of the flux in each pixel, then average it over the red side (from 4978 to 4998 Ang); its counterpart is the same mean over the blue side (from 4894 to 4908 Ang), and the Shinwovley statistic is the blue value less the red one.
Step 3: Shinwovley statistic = 0.25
